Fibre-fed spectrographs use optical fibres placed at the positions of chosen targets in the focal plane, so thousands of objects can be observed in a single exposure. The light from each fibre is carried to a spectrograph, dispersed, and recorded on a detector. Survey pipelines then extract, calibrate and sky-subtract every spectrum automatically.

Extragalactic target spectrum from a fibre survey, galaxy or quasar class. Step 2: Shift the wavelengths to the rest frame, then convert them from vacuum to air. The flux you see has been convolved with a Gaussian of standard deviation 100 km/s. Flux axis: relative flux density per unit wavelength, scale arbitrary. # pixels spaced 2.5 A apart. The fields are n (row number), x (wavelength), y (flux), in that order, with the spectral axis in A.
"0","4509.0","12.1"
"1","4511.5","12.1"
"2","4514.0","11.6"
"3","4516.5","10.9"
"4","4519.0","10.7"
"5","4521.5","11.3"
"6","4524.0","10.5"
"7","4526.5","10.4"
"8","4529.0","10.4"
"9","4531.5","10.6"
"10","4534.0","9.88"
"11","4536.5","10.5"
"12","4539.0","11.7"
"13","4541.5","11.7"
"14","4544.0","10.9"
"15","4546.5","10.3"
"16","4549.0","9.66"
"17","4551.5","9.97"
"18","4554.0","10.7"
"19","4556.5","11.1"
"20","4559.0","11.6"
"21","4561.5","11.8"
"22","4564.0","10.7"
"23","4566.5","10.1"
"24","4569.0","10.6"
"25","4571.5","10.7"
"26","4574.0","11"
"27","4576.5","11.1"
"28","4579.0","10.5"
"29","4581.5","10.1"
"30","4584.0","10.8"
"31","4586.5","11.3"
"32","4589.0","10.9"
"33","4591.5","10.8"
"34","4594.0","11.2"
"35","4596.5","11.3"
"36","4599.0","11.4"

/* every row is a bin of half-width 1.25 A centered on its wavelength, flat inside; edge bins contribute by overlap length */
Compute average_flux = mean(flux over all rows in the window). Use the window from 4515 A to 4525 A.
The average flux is 10.9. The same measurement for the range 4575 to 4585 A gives 10.6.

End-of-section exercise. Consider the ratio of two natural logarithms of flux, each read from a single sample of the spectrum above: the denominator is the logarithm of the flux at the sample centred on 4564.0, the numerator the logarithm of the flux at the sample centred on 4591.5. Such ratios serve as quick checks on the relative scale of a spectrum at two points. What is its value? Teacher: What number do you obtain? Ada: 1.00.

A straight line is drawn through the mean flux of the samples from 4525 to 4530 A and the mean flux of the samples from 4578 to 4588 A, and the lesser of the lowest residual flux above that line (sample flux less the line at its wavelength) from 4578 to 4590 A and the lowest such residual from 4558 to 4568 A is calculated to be -0.6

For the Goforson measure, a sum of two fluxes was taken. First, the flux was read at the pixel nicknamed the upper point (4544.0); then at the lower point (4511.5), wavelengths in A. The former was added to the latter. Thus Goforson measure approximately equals 23.0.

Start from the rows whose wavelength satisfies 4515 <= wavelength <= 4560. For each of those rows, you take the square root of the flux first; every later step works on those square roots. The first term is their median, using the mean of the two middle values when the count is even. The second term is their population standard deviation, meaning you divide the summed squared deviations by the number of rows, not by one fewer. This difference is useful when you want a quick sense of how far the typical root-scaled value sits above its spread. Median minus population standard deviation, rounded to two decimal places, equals 3.17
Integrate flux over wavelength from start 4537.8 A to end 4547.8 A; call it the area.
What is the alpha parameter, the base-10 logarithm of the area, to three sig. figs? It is 2.05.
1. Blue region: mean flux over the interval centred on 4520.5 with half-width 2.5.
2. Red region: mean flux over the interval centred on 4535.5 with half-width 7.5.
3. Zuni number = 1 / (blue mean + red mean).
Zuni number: 0.0459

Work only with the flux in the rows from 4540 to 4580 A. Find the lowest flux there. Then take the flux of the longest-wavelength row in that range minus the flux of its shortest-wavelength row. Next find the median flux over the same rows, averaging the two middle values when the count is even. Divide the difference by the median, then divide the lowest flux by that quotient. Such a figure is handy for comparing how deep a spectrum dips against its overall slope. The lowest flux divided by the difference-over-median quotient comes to -86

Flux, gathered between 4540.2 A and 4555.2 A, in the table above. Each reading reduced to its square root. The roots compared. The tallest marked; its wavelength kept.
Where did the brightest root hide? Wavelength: 4541.5 A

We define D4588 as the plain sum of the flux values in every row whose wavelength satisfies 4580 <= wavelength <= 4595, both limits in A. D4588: 65.1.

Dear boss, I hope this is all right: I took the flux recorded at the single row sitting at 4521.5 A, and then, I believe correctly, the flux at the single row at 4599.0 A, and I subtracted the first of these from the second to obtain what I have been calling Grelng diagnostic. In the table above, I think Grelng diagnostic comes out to 0.1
